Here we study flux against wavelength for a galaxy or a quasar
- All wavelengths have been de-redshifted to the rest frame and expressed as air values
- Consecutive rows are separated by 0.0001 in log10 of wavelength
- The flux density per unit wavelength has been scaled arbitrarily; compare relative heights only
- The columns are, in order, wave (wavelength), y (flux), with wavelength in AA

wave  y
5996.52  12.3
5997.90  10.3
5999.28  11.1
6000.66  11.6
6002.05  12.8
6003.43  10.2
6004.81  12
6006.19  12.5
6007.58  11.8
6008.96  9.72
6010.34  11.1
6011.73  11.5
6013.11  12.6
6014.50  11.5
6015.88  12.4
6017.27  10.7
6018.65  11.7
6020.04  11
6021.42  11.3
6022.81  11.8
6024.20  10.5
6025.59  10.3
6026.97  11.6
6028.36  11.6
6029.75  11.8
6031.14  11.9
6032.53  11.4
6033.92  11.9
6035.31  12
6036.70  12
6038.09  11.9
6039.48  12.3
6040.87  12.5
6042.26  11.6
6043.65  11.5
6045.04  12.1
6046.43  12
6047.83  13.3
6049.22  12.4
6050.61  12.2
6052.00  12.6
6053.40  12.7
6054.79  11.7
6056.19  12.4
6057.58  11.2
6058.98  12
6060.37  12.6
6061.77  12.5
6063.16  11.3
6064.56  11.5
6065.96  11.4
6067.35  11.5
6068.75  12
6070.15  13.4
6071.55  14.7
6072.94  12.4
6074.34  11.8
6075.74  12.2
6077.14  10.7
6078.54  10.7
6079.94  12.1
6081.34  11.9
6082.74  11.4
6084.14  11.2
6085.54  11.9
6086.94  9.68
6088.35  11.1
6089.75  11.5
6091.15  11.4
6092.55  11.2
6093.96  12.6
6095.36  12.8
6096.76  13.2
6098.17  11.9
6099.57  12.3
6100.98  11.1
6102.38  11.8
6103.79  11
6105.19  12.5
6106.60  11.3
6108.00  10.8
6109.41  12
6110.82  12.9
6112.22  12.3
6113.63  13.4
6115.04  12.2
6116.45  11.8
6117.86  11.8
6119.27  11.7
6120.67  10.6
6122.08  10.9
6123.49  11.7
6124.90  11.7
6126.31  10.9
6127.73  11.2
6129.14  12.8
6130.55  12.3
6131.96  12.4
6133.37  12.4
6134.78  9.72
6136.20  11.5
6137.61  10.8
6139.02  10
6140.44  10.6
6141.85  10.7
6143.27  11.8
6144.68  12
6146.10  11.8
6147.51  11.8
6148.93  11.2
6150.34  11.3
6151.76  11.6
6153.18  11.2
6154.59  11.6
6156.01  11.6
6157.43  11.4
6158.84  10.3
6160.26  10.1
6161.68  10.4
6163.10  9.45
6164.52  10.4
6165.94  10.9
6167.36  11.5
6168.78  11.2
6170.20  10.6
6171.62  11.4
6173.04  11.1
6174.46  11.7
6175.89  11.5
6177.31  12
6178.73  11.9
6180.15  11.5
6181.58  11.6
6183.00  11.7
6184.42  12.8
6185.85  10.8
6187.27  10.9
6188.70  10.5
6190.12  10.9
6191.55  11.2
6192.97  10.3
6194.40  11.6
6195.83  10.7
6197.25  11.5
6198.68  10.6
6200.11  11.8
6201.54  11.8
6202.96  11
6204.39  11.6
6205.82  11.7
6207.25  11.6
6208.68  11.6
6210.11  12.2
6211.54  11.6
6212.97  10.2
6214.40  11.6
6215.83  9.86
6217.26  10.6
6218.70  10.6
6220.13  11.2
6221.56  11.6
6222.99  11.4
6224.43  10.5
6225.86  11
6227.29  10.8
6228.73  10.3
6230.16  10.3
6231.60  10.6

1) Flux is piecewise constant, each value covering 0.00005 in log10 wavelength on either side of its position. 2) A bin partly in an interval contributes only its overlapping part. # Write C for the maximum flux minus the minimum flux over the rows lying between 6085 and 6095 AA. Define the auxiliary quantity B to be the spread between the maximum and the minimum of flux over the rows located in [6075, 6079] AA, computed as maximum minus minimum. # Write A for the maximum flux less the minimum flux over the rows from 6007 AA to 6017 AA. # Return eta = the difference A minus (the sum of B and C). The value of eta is -1.5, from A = 2.9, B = 1.5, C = 2.9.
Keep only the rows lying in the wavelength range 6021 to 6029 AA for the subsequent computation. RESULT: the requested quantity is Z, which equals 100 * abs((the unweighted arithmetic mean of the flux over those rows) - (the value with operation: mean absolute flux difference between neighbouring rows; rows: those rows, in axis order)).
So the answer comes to 1052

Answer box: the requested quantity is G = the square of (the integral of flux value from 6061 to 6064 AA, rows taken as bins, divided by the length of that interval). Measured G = 141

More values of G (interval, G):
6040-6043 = 146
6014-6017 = 139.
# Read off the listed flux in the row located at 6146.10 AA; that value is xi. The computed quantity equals 11.8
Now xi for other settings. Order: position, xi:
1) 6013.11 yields 12.6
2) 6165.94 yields 10.9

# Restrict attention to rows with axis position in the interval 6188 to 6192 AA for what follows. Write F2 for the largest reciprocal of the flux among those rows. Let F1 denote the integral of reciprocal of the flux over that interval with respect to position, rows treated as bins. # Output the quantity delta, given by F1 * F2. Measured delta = 0.035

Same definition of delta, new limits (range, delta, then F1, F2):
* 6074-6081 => 0.057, 0.61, 0.093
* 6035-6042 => 0.049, 0.58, 0.084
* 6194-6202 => 0.067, 0.71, 0.094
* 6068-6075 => 0.046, 0.55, 0.085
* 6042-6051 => 0.064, 0.74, 0.087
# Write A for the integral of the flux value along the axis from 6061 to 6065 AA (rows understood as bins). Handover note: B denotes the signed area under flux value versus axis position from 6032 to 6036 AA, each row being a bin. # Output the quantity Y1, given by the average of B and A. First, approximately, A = 47.2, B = 47.1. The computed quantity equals 47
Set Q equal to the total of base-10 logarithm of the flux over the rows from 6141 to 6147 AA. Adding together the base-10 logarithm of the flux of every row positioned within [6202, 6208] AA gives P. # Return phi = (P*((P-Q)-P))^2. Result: 325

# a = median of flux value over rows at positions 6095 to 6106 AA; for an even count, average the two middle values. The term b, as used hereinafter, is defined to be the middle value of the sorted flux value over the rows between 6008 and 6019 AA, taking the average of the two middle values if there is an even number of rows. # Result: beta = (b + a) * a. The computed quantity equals 286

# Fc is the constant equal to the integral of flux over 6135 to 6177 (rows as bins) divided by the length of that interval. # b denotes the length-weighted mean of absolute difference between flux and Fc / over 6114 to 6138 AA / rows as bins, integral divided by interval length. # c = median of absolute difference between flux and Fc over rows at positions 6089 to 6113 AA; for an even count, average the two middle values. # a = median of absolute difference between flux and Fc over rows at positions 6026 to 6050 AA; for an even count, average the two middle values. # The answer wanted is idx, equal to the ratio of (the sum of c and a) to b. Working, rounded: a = 0.82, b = 0.80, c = 0.82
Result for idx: 2.1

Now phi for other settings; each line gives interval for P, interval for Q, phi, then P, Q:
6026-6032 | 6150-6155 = 327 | 4.28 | 4.23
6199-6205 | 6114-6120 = 334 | 4.25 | 4.30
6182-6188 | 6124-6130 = 328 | 4.25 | 4.26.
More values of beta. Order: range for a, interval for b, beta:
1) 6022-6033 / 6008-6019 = 268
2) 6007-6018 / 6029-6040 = 269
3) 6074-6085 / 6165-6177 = 266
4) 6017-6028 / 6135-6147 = 249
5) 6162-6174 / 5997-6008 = 250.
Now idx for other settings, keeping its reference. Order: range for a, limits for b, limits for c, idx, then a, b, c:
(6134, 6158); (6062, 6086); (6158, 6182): 1.1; 0.52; 0.91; 0.52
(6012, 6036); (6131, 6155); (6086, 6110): 2.0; 0.62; 0.67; 0.72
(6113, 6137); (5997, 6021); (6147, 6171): 1.6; 0.72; 0.77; 0.52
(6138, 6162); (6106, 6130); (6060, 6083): 1.6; 0.52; 0.82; 0.82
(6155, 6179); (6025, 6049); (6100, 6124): 1.4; 0.52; 0.89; 0.72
